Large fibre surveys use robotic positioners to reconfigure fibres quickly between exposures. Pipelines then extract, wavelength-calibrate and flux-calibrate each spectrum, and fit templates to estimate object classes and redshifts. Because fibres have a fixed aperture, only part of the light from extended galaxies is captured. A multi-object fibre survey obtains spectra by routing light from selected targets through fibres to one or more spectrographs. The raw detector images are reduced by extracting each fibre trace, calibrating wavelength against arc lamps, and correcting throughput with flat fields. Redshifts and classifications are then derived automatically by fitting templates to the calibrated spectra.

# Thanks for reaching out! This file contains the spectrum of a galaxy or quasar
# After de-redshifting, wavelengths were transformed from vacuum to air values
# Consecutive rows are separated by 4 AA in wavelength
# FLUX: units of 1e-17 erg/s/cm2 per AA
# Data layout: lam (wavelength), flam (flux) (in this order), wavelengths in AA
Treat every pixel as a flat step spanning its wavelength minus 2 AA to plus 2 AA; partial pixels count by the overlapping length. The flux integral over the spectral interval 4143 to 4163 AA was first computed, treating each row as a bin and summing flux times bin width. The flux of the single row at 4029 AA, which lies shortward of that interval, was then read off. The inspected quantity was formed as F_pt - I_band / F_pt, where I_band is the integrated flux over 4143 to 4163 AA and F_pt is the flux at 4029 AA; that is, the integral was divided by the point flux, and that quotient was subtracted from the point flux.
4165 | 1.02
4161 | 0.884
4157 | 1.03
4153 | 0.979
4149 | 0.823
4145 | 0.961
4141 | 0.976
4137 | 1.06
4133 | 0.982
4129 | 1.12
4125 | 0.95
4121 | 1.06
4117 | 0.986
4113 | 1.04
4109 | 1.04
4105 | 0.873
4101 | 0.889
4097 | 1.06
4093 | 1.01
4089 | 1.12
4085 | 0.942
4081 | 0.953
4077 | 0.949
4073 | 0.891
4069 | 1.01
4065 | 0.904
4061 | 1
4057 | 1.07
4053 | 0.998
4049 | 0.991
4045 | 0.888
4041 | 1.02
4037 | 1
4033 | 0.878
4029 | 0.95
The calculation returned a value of -18.7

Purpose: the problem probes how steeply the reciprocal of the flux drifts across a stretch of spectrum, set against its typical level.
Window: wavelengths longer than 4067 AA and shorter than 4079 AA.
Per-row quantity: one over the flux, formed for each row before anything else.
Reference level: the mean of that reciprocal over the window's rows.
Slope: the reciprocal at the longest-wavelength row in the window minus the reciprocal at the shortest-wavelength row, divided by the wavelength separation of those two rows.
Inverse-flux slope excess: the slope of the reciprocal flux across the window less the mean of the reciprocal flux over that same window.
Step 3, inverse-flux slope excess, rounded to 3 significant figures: -1.05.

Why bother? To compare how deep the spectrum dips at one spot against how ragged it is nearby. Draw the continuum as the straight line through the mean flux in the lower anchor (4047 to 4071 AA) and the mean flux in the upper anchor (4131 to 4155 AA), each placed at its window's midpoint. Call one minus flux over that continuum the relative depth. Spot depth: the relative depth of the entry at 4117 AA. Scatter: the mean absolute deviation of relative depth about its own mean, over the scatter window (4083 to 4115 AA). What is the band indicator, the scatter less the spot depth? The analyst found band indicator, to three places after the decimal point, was 0.087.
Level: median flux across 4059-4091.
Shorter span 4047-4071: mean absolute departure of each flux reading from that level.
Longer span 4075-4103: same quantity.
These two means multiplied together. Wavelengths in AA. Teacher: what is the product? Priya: 0.0035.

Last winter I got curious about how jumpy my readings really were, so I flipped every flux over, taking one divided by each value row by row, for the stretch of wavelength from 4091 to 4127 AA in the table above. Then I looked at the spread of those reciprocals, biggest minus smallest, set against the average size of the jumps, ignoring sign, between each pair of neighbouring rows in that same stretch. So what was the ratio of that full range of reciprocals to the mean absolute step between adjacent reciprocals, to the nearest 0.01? 2.43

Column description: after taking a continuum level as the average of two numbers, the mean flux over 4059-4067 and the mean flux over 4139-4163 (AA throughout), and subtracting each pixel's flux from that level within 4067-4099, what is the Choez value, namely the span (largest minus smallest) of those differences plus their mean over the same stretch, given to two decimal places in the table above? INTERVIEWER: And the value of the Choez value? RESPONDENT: 0.18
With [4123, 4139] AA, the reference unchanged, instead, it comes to 0.09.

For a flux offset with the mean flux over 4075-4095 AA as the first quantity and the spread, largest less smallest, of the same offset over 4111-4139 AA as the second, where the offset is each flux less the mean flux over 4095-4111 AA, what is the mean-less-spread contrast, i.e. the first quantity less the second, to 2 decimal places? -0.14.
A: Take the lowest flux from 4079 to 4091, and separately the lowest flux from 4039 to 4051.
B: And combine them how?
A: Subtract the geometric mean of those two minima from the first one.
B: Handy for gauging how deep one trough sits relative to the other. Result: 0.03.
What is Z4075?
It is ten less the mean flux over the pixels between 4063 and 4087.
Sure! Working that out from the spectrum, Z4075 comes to 9.06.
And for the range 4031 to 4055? 9.04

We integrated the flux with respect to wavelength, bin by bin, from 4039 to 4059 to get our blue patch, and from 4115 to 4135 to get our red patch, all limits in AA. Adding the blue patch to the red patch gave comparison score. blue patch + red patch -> 40.3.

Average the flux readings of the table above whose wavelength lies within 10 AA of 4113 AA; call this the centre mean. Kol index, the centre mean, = 1.00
